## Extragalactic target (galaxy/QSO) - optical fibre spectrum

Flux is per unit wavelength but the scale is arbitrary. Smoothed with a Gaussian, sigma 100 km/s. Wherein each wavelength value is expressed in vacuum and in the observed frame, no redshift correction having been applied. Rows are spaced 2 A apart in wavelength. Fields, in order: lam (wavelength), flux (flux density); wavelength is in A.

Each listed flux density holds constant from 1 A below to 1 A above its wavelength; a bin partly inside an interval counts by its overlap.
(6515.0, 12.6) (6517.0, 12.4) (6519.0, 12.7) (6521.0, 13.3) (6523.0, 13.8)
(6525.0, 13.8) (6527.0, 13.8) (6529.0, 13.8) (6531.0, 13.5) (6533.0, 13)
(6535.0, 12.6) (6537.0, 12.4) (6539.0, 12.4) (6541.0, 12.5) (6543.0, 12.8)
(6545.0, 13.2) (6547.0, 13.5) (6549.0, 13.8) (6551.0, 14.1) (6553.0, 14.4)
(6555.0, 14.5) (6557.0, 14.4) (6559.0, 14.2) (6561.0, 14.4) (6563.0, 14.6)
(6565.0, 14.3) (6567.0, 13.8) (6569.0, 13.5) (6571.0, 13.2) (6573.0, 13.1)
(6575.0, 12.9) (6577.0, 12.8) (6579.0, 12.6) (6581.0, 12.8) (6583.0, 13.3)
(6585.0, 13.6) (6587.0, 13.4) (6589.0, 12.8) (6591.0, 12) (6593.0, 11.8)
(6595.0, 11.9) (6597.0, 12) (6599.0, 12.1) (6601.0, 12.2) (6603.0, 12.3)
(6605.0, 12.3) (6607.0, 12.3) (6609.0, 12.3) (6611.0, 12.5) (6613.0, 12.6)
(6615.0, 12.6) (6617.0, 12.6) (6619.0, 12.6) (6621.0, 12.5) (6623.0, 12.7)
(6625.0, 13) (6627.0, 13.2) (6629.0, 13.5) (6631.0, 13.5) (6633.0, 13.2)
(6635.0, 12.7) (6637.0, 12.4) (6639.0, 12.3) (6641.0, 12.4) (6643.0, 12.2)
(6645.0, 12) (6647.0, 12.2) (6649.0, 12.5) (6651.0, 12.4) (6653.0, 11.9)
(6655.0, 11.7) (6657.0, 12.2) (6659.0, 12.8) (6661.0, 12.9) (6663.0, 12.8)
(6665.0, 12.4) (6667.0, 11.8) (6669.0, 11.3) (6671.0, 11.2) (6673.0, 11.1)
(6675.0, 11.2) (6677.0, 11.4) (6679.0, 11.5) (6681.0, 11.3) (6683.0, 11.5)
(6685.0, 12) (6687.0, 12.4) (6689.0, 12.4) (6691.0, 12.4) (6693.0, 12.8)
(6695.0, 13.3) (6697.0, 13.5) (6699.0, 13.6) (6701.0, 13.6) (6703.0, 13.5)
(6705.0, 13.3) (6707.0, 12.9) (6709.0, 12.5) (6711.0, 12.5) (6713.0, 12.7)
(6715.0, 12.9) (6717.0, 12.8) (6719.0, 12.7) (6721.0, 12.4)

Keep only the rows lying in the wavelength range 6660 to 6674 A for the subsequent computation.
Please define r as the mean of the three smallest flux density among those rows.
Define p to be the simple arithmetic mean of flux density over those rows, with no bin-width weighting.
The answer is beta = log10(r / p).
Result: -0.027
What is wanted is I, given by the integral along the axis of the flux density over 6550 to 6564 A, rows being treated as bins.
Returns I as 201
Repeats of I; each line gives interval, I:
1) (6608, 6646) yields 482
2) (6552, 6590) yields 517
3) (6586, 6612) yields 320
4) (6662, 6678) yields 186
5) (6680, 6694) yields 170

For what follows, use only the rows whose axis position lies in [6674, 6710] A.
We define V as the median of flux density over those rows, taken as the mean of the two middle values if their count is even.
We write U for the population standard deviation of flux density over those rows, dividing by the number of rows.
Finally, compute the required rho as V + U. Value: 13.3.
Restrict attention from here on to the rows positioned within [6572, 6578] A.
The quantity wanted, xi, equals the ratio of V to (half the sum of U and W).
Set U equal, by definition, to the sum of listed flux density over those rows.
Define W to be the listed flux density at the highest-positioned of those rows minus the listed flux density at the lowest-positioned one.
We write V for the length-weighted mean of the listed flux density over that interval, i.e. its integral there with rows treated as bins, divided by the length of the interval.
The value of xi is 0.67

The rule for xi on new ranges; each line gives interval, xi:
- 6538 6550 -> 0.33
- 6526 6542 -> 0.25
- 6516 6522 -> 0.65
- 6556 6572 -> 0.25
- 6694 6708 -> 0.29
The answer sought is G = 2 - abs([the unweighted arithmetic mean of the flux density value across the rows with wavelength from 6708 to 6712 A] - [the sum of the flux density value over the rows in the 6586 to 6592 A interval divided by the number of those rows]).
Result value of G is 1.8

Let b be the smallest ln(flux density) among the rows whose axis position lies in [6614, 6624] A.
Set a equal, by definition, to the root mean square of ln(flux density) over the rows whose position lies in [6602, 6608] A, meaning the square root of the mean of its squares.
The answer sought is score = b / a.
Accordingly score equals 1.01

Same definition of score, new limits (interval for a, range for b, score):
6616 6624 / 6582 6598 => 0.97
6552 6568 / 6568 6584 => 0.95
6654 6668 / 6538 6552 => 1.00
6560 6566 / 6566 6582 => 0.95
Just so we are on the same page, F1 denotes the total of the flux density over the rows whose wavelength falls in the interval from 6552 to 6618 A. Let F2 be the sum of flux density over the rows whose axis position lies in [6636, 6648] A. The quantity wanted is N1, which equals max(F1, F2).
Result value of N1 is 430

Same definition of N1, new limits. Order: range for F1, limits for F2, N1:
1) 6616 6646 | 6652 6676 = 191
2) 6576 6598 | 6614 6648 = 216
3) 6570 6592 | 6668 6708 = 246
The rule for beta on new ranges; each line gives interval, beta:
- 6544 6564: -0.019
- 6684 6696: -0.010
